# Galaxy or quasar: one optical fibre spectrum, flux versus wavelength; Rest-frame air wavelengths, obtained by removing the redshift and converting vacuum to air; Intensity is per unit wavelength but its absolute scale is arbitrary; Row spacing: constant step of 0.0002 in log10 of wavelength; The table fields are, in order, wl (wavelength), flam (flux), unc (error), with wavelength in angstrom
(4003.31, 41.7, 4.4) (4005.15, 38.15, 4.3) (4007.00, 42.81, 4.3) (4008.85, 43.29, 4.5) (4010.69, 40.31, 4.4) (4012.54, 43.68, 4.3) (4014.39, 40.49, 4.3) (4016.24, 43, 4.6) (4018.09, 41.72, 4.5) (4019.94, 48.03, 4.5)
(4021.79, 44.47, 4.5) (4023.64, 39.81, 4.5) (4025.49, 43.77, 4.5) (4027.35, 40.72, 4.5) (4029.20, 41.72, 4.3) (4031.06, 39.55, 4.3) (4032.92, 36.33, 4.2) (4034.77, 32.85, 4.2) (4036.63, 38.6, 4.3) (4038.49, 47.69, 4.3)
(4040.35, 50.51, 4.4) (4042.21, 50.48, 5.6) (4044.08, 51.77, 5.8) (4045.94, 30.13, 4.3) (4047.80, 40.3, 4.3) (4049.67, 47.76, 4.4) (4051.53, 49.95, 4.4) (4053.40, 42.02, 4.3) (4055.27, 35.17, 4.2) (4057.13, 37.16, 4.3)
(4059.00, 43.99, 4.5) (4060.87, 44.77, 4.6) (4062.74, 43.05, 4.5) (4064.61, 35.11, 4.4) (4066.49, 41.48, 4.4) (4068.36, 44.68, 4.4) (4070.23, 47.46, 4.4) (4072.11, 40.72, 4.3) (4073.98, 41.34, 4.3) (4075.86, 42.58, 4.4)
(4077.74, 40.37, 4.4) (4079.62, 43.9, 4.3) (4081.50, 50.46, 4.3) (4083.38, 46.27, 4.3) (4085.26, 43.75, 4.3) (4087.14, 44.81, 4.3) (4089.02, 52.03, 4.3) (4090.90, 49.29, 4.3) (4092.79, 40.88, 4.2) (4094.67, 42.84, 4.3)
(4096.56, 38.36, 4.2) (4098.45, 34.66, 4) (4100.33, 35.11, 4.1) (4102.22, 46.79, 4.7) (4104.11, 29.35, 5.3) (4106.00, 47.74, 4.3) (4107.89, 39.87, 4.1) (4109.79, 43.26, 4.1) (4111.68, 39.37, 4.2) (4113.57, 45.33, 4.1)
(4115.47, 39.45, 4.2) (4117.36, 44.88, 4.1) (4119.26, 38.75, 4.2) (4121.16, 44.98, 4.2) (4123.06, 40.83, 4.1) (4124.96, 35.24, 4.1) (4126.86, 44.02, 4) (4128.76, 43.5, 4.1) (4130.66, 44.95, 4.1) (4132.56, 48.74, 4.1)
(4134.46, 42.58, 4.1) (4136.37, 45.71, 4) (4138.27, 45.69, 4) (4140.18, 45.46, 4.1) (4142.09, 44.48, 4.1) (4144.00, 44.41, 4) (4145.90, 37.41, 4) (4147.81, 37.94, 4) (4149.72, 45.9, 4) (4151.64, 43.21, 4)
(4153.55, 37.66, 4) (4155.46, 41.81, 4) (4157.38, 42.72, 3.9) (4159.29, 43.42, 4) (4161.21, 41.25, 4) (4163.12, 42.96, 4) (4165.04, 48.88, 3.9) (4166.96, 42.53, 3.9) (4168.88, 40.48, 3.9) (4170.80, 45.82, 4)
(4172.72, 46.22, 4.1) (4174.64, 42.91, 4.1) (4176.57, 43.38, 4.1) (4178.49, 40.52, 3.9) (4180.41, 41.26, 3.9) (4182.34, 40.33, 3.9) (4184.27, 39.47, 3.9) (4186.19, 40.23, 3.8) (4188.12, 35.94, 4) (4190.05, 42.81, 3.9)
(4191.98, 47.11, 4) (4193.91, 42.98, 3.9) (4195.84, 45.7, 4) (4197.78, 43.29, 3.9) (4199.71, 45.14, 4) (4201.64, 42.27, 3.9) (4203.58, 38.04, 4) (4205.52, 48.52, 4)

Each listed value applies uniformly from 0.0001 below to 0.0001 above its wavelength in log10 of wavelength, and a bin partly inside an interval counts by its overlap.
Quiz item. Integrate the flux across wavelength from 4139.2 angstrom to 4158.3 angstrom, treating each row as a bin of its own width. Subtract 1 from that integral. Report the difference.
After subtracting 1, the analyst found 803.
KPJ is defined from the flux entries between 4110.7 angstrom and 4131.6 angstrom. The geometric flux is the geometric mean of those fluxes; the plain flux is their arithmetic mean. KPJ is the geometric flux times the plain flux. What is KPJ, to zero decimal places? 1753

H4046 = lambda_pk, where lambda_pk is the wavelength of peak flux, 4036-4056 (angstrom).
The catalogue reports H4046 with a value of 4044.08 angstrom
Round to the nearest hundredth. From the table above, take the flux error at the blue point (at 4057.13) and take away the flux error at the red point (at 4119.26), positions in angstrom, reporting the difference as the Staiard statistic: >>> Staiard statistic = 0.10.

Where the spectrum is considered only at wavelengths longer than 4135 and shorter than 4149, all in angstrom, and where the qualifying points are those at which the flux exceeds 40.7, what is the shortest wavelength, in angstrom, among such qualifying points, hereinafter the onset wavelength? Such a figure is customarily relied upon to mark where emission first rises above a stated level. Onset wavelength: 4136.37 angstrom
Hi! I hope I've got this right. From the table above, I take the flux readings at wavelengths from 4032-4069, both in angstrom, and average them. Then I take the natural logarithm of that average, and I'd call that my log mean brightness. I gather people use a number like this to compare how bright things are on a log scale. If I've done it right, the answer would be 3.74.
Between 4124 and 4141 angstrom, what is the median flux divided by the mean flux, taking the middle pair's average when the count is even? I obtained 1.02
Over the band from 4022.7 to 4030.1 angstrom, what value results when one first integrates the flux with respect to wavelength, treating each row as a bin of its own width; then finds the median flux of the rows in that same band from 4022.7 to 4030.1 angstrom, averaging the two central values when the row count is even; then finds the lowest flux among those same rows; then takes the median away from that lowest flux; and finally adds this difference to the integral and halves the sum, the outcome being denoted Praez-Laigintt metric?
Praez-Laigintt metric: 153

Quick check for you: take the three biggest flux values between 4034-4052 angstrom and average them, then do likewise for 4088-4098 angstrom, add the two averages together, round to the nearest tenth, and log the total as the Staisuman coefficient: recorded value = 99.0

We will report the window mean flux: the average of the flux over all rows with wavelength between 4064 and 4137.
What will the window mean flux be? 42.6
